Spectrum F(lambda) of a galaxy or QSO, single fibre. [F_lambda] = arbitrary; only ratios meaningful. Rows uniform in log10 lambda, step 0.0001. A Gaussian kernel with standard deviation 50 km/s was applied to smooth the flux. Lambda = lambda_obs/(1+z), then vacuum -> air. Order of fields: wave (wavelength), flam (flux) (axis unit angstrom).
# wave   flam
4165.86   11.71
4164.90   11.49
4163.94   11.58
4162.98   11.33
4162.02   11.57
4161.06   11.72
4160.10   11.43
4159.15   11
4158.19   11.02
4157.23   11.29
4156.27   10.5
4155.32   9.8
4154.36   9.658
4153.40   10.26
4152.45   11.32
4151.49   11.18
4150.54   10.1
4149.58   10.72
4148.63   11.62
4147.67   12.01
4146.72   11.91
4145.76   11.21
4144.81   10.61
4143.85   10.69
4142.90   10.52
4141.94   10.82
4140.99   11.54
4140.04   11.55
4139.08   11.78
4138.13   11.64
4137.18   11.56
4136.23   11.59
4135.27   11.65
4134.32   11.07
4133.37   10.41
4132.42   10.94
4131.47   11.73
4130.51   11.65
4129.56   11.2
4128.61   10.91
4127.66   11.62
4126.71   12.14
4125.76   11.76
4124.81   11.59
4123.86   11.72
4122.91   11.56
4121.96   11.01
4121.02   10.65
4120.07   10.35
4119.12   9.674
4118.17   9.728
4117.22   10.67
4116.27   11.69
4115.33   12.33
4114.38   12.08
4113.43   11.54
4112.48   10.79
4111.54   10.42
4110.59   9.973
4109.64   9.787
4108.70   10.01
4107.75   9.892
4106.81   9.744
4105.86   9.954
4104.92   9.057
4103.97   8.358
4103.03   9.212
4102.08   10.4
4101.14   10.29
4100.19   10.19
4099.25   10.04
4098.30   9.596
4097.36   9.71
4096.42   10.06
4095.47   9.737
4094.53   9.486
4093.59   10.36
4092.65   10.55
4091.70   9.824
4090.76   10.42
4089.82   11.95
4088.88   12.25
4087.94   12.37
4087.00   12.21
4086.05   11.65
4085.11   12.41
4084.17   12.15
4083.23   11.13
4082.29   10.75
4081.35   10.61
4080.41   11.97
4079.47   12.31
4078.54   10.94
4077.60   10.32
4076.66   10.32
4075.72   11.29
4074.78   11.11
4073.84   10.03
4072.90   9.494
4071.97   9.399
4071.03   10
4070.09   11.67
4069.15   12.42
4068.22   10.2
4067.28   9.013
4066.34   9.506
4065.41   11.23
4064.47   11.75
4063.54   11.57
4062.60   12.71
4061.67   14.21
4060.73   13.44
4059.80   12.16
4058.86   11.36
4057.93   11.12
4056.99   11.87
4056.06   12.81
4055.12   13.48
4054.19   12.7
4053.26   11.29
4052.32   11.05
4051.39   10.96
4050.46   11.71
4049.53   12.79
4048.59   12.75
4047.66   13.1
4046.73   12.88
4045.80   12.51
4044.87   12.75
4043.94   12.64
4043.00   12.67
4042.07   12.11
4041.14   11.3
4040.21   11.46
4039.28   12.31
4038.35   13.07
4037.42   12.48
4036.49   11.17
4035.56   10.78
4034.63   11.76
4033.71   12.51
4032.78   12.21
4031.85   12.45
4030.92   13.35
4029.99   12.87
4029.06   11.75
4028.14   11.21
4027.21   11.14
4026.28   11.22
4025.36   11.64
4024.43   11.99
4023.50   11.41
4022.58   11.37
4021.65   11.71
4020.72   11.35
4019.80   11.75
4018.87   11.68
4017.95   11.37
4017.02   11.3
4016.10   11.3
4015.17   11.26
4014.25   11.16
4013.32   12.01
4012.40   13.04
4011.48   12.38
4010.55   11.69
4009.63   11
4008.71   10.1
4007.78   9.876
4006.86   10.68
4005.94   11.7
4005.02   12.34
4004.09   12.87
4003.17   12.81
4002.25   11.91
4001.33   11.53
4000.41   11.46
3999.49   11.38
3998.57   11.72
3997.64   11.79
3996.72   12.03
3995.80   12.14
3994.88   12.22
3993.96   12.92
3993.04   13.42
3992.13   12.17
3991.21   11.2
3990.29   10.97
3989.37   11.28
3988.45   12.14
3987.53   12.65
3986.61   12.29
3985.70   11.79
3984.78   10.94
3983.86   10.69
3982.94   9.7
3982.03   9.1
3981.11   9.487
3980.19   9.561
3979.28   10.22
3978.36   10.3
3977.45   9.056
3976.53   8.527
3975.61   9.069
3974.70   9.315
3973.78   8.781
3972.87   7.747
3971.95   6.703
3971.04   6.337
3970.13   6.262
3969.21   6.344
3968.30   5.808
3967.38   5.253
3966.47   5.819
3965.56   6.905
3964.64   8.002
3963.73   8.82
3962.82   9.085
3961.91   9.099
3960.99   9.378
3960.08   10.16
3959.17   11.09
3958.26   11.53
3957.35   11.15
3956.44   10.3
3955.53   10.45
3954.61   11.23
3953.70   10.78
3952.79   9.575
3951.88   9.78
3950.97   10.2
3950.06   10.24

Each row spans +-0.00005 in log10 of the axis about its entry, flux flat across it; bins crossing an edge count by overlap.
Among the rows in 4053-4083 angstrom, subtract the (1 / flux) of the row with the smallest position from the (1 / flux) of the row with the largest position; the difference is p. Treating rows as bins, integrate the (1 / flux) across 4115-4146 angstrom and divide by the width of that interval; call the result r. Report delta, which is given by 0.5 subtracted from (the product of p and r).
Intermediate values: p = 0.004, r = 0.090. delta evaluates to -0.500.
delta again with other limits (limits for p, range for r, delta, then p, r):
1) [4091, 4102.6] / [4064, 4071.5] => -0.501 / -0.006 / 0.094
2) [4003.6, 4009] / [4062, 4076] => -0.498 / 0.021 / 0.094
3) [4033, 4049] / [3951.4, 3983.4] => -0.500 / -0.002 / 0.118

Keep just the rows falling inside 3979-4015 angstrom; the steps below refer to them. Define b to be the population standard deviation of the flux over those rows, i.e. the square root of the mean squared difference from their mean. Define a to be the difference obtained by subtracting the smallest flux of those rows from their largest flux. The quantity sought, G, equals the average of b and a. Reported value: 2.7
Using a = 4.3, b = 1.05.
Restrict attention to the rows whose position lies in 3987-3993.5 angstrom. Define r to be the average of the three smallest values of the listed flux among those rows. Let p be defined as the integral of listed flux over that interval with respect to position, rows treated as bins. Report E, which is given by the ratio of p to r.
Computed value 6.98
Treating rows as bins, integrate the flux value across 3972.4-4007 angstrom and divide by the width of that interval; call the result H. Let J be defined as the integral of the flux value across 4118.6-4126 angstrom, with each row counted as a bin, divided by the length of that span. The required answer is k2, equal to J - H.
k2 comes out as 0.0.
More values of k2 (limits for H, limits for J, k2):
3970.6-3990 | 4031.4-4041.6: 2.2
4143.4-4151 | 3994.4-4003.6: 0.8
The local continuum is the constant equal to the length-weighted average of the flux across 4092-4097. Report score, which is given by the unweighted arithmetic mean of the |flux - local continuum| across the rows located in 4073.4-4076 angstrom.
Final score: 0.8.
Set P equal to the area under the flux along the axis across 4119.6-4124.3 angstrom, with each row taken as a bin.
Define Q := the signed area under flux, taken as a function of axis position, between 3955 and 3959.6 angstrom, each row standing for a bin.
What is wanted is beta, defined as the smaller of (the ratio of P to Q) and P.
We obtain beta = 1.04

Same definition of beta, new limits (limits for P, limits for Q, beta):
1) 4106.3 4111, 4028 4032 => 0.94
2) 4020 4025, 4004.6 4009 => 1.20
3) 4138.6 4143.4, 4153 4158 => 1.04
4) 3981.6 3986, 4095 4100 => 0.93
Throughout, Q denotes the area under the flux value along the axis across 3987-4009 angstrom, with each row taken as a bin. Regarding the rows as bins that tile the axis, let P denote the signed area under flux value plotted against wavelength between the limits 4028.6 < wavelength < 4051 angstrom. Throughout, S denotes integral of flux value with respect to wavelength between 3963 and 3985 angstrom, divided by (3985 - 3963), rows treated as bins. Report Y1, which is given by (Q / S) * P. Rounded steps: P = 276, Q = 260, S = 8.3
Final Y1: 8668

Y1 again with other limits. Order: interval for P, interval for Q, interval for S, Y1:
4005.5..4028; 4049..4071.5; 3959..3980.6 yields 8258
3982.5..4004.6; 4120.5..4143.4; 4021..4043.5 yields 5713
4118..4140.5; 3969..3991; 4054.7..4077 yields 4719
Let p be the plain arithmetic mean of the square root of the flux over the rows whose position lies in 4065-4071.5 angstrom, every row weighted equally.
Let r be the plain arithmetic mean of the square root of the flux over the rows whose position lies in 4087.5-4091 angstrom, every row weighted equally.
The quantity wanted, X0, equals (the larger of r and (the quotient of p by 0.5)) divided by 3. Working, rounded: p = 3.25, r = 3.43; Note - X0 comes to 2.17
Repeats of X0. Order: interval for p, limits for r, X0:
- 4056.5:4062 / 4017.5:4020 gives 2.34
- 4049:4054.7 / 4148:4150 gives 2.28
